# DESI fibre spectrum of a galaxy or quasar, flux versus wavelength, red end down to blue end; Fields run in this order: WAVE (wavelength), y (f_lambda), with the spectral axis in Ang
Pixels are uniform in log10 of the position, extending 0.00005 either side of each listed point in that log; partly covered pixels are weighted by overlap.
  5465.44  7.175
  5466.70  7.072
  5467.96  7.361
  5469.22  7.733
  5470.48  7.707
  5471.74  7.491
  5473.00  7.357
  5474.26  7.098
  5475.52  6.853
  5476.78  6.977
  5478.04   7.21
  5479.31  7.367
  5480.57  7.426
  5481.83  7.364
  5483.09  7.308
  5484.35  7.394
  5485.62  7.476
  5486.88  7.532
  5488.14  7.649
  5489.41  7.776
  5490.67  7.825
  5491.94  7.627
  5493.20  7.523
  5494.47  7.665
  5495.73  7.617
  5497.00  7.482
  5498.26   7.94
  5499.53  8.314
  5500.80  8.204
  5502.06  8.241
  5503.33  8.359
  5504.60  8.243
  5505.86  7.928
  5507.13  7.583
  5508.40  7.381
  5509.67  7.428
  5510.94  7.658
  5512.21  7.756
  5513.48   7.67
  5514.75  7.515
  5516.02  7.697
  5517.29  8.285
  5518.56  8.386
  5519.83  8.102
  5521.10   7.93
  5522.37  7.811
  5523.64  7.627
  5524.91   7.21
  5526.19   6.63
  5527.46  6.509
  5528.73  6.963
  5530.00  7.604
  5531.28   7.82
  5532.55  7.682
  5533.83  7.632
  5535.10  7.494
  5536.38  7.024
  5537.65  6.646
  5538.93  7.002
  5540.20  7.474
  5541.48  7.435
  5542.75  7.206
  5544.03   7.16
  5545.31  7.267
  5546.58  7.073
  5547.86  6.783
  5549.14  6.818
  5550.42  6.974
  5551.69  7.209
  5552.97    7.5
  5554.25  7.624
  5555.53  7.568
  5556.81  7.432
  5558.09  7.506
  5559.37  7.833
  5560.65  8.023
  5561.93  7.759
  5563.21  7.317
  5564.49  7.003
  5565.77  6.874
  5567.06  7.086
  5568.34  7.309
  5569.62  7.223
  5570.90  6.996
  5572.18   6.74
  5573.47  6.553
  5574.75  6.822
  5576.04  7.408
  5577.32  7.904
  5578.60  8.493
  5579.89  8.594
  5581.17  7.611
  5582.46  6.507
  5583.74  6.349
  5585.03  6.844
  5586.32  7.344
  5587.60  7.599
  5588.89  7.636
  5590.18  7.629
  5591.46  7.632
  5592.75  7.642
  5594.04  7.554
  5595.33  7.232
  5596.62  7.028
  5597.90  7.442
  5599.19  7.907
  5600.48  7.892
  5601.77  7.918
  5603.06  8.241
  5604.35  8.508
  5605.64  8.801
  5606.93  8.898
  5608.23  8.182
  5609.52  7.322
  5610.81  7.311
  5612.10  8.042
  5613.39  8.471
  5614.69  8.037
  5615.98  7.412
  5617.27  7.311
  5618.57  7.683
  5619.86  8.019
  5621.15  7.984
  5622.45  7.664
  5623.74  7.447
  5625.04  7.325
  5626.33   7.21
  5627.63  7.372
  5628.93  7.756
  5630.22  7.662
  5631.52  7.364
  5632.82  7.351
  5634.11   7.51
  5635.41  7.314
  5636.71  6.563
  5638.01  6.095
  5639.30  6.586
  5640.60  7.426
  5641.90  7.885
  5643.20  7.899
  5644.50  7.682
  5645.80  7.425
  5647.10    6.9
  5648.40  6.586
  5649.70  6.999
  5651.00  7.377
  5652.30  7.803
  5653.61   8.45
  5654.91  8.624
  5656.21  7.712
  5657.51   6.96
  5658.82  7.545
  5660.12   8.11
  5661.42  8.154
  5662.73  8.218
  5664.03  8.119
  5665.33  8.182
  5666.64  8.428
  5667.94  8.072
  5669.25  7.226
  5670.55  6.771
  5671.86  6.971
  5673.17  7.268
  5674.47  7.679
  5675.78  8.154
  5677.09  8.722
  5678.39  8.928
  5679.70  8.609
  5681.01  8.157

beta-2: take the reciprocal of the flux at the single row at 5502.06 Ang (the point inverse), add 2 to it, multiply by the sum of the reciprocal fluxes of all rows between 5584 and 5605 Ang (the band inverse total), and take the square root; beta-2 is 2.11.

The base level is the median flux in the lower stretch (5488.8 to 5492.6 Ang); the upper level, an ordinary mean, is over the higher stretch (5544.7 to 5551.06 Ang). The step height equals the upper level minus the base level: -0.79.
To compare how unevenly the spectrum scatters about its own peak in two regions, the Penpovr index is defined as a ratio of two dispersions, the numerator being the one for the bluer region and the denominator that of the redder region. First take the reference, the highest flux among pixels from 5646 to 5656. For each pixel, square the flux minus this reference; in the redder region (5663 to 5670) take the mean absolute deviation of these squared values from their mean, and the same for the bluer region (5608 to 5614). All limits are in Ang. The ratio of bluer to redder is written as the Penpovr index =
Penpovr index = 1.3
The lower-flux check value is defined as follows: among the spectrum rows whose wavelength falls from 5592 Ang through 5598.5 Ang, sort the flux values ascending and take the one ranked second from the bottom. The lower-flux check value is 7.232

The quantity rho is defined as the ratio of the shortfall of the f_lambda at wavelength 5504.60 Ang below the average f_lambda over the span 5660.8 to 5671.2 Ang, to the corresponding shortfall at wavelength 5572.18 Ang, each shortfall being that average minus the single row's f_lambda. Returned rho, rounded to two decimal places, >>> -0.30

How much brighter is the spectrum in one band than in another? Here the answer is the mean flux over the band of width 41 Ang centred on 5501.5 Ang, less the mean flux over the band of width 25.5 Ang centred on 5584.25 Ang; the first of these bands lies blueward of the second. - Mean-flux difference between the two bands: 0.42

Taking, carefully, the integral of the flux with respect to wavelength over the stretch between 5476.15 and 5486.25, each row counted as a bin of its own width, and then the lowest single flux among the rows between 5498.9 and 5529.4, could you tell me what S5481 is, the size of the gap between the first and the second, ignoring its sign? 67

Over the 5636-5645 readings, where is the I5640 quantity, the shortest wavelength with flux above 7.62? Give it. 5641.90 Ang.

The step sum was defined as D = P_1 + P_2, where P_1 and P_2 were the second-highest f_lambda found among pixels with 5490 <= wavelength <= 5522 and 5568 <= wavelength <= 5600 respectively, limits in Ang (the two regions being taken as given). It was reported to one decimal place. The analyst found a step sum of 16.9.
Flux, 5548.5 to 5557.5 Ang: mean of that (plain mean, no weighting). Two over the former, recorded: 0.274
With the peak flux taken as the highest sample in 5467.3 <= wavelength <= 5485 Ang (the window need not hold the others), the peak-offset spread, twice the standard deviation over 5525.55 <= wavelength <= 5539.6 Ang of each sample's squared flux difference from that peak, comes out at 1.1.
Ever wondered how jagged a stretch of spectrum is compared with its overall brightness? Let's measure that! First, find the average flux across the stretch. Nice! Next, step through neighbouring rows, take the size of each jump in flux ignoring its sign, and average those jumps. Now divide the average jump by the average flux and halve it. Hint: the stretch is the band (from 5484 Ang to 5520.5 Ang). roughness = 0.0112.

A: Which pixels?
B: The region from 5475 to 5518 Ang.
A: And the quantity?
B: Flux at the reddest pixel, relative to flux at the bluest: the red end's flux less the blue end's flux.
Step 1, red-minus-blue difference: 1.4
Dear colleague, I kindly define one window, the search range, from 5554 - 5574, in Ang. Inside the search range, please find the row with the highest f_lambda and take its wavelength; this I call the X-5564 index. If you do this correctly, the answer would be 5560.65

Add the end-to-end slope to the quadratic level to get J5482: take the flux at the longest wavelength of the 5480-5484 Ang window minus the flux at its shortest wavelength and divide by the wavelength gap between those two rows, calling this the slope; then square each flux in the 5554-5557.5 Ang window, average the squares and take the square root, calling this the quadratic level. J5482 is 7.5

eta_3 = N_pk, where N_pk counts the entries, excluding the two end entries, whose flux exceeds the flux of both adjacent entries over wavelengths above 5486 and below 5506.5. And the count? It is 4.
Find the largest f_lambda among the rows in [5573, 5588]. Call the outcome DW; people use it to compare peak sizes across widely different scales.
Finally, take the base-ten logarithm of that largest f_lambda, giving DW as 0.934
